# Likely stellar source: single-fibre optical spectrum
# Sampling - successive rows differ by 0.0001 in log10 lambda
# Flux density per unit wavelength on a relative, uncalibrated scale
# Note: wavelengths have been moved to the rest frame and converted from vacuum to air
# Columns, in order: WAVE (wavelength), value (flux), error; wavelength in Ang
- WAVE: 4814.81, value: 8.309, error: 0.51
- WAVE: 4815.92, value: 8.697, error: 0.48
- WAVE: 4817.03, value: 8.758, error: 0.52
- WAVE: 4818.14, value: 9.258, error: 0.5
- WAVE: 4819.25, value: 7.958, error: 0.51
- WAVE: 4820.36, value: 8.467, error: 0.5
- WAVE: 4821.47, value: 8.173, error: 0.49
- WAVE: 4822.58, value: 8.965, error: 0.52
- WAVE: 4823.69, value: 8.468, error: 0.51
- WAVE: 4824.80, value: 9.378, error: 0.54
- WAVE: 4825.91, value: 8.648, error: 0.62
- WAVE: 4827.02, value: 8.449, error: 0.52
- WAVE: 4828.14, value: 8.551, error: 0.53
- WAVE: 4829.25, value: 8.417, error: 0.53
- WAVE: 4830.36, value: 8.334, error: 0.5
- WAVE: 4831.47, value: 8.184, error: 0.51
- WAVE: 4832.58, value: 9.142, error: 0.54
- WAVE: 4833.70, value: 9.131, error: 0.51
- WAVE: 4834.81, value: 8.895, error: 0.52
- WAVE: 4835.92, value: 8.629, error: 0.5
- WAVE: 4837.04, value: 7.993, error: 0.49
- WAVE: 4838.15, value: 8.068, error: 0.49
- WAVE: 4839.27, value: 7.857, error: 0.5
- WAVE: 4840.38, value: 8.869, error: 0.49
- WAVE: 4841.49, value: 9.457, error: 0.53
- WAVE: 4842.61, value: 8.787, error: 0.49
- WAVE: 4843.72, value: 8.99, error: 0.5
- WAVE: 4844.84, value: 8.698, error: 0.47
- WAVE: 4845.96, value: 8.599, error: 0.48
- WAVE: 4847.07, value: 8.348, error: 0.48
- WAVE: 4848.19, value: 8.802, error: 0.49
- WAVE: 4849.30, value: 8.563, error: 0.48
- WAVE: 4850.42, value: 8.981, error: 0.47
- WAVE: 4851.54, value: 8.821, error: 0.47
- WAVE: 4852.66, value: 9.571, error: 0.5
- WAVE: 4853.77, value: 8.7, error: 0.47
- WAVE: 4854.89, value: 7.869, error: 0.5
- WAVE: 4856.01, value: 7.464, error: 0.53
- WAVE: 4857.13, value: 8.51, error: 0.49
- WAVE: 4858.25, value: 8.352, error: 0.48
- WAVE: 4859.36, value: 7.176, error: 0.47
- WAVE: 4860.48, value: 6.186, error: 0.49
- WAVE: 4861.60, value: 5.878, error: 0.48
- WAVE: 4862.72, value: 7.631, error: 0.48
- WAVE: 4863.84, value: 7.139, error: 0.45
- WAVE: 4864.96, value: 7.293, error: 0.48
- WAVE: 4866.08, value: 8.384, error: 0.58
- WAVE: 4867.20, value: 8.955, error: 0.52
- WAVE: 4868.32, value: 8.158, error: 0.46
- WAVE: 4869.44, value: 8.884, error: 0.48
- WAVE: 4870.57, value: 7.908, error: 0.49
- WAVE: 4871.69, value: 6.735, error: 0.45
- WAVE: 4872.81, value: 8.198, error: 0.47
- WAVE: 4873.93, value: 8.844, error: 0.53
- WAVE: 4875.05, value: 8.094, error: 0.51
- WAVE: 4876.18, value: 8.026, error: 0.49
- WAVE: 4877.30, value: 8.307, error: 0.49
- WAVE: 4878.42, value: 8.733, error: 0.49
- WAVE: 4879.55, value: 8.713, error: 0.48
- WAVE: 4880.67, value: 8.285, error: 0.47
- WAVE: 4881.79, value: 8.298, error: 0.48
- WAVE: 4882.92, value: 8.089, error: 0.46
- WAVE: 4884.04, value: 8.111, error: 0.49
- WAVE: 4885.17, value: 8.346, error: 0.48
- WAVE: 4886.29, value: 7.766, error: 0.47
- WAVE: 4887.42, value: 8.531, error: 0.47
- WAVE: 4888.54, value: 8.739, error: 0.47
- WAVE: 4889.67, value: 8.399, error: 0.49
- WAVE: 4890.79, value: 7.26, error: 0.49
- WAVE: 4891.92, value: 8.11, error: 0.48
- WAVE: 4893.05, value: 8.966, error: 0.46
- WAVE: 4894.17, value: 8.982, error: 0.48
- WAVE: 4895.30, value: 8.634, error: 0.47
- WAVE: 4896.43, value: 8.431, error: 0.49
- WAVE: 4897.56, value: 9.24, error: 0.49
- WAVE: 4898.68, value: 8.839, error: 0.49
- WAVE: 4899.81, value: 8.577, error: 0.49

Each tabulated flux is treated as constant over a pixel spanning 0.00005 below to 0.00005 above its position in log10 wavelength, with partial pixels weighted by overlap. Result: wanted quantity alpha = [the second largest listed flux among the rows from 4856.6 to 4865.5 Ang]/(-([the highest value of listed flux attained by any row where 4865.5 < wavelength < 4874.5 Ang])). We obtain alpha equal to -0.93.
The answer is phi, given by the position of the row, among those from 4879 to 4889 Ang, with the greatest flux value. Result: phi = 4888.54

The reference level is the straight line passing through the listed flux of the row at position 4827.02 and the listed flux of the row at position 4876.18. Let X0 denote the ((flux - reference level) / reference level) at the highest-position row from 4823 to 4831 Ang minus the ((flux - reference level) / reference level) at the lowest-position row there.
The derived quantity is -0.01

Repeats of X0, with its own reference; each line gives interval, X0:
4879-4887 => -0.11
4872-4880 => 0.07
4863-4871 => 0.10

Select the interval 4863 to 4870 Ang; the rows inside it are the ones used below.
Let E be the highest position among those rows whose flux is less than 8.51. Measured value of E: 4868.32 Ang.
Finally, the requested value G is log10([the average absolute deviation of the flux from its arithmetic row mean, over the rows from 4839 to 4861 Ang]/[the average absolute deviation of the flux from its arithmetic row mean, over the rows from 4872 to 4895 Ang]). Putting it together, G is 0.3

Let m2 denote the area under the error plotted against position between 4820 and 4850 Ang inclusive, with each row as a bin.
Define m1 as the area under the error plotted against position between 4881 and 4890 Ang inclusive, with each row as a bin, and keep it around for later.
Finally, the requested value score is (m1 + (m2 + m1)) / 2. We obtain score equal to 11.9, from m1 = 4.3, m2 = 15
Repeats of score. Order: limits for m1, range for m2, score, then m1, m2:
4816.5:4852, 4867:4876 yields 20.2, 18.0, 4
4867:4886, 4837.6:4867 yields 16.4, 9.2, 14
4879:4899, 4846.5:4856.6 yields 12.0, 9.6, 5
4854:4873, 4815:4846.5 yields 17.3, 9.3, 16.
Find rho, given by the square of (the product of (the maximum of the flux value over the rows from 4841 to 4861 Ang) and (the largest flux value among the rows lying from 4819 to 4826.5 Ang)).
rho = 8056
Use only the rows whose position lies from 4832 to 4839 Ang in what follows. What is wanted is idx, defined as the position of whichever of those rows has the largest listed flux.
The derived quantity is 4832.58 Ang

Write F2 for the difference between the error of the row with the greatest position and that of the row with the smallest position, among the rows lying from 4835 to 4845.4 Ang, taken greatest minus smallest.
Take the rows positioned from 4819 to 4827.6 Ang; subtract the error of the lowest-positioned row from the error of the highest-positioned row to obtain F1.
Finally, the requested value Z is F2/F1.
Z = -3.0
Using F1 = 0.010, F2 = -0.03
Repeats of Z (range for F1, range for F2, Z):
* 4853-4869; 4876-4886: 1.0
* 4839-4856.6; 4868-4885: 1.0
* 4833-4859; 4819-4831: 0.3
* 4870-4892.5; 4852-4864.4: 5.0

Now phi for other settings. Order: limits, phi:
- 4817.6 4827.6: 4824.80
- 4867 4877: 4867.20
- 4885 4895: 4894.17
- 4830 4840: 4832.58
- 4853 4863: 4853.77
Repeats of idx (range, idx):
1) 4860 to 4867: 4866.08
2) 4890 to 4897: 4894.17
